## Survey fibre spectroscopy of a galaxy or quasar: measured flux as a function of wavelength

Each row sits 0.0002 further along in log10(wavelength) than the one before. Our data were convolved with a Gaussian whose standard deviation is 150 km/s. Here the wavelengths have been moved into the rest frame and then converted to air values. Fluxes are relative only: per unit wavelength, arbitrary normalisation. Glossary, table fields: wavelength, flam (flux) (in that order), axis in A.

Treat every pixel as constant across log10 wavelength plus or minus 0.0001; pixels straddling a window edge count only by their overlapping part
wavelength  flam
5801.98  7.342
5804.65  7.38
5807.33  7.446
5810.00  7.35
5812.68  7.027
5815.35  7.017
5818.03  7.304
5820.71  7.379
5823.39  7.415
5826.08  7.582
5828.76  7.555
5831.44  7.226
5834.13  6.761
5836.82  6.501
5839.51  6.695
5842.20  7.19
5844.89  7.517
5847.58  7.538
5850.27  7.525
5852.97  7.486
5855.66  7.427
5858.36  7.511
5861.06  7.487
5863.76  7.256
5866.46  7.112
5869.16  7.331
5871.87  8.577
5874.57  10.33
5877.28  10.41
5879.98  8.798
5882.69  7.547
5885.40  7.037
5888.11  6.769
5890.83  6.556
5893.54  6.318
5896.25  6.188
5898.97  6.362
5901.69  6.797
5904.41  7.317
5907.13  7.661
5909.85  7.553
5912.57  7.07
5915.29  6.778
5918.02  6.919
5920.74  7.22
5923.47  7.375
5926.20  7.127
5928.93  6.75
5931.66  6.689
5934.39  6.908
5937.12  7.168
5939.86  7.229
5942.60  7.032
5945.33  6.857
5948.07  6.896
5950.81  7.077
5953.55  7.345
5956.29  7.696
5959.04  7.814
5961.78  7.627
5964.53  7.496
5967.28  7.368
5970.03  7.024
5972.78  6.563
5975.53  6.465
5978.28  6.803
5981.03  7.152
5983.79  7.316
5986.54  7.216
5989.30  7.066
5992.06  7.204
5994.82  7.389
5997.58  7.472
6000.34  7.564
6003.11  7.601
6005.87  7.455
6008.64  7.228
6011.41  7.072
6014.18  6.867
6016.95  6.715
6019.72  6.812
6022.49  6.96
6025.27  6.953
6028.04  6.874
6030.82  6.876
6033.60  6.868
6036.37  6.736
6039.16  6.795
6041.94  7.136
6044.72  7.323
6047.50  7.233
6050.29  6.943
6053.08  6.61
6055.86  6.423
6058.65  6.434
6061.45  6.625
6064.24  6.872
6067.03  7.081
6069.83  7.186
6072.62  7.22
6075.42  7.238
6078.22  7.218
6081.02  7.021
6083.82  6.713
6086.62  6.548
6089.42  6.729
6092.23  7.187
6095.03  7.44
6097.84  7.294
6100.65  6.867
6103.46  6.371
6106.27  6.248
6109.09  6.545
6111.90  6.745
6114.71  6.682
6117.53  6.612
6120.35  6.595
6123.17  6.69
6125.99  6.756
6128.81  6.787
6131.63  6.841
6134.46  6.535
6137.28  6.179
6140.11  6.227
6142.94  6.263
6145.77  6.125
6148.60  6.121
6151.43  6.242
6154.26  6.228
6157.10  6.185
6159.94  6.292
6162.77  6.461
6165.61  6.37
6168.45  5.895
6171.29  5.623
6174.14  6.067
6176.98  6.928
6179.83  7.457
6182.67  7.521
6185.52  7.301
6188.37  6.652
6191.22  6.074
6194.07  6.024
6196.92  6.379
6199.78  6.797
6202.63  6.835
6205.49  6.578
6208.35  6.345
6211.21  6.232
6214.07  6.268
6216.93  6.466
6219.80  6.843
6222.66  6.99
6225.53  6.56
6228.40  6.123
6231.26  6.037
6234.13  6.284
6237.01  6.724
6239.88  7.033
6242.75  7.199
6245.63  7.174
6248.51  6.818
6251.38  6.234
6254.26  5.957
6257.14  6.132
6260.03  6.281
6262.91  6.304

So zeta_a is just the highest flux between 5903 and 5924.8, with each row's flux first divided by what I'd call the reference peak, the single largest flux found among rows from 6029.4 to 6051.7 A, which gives 1.05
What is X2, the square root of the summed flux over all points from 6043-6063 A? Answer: 6.90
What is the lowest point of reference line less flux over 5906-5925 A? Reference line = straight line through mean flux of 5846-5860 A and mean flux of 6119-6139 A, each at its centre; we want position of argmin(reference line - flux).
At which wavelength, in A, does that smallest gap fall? 5907.13 A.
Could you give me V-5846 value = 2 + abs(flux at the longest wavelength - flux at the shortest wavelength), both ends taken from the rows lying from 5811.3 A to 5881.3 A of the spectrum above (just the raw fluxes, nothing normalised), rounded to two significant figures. 3.8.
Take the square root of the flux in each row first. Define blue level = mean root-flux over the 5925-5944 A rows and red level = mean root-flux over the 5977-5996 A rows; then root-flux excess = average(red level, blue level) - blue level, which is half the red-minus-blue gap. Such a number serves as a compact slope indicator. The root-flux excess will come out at 0.02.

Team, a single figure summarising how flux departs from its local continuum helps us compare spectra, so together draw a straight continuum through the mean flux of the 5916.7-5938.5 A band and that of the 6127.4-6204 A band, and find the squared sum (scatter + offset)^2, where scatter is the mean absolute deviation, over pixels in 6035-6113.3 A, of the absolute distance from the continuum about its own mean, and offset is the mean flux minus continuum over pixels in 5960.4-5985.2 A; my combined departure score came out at 0.13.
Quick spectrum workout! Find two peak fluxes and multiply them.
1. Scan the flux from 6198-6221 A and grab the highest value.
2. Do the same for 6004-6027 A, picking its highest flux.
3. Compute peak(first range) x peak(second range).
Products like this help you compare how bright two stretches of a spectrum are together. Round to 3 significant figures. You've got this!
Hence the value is 51.0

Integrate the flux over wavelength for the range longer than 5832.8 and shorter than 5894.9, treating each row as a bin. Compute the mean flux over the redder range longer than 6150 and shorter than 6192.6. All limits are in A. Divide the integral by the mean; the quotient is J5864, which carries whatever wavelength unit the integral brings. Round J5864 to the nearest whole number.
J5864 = 72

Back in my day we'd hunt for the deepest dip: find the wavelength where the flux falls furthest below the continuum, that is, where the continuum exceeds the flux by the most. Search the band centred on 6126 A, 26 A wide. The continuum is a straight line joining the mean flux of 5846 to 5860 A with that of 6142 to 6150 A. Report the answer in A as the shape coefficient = 6137.28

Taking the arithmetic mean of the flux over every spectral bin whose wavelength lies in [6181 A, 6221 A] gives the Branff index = 6.6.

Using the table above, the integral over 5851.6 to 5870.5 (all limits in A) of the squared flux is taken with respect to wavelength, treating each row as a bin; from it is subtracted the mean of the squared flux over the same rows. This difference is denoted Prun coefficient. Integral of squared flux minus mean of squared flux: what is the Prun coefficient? 973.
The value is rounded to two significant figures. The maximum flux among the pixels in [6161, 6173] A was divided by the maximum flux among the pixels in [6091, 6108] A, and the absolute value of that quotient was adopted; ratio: 0.87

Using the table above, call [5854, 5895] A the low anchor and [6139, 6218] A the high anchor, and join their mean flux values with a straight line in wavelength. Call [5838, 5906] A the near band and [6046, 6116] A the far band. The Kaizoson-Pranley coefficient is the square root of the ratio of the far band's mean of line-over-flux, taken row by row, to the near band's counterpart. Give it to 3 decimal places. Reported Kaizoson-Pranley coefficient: 0.974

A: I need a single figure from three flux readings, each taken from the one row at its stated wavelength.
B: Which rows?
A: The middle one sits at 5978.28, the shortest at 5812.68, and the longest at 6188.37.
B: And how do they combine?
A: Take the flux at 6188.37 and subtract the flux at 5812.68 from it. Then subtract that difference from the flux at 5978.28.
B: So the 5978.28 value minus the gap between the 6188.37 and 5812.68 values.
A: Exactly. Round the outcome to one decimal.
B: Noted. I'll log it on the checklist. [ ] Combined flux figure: 7.2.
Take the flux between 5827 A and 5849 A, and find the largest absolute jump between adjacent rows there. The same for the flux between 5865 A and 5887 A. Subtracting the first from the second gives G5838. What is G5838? 1.26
